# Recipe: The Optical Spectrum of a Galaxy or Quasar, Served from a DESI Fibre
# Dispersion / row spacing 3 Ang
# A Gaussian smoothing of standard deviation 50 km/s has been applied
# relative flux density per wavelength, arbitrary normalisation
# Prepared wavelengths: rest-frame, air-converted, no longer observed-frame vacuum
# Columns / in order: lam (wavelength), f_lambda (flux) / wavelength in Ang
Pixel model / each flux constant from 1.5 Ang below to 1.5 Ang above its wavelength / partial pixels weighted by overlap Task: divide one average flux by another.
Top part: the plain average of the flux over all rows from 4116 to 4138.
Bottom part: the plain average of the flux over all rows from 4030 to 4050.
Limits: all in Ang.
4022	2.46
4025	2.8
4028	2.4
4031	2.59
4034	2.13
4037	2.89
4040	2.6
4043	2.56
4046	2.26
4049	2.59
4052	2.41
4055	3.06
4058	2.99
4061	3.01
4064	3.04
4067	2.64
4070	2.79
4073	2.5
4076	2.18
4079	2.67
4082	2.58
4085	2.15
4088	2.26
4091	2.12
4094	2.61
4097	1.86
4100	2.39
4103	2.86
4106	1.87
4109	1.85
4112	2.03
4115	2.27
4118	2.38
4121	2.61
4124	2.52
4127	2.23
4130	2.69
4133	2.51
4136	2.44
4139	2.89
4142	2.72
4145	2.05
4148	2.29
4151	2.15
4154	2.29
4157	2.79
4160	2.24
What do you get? 0.99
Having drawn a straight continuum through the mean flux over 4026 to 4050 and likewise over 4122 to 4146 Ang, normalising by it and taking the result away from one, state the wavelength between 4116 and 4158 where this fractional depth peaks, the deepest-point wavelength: 4145 Ang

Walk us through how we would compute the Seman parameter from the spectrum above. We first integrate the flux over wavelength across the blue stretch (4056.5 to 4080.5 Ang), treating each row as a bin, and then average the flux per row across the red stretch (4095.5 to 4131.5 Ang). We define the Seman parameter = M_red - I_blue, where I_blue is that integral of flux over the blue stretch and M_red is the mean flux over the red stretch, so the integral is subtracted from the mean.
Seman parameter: -63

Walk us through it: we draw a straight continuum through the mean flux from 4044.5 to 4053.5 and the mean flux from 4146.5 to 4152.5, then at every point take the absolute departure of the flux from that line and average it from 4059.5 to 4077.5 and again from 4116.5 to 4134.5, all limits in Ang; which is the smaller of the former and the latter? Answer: 0.234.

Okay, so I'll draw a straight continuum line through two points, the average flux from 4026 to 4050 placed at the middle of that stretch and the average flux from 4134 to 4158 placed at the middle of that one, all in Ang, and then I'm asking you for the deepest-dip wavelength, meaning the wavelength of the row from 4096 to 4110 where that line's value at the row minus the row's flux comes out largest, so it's 4109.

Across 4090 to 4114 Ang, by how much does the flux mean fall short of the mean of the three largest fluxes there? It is 0.42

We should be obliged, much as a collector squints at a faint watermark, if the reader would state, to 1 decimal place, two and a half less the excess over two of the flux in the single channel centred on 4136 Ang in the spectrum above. 2.1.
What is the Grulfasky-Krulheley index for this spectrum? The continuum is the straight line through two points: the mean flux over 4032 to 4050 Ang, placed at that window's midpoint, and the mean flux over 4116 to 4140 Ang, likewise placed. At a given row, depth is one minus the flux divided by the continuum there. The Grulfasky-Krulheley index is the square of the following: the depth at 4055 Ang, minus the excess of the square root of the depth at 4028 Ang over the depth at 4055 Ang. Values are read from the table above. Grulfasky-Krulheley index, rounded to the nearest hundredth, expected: 0.41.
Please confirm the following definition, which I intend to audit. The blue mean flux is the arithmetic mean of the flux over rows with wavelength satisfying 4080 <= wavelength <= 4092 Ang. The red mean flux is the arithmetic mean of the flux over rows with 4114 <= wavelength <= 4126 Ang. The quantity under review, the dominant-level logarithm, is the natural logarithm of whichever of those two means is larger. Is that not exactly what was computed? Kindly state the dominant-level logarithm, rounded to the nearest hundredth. 0.89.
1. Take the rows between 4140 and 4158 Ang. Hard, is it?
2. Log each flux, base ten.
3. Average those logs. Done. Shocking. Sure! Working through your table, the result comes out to 0.374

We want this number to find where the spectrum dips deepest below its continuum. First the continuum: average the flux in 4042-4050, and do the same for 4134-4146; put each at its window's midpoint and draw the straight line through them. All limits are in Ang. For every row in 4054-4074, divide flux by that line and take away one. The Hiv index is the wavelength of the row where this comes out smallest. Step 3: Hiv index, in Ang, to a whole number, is 4073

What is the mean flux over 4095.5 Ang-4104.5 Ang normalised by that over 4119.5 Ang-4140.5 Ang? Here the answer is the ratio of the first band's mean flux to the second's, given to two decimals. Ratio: 0.93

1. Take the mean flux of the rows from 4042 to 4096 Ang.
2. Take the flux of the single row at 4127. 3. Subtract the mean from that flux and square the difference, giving 0.12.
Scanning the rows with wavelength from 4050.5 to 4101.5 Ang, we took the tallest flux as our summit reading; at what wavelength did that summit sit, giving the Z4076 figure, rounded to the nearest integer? 4055 Ang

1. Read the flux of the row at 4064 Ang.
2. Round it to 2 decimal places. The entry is 3.04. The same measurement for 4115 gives 2.27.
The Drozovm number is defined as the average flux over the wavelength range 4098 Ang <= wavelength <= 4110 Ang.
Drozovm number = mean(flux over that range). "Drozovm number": 2.24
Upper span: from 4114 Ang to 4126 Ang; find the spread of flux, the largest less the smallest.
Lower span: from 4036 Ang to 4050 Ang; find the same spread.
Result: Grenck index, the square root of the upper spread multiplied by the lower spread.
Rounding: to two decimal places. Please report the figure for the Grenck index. 0.46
